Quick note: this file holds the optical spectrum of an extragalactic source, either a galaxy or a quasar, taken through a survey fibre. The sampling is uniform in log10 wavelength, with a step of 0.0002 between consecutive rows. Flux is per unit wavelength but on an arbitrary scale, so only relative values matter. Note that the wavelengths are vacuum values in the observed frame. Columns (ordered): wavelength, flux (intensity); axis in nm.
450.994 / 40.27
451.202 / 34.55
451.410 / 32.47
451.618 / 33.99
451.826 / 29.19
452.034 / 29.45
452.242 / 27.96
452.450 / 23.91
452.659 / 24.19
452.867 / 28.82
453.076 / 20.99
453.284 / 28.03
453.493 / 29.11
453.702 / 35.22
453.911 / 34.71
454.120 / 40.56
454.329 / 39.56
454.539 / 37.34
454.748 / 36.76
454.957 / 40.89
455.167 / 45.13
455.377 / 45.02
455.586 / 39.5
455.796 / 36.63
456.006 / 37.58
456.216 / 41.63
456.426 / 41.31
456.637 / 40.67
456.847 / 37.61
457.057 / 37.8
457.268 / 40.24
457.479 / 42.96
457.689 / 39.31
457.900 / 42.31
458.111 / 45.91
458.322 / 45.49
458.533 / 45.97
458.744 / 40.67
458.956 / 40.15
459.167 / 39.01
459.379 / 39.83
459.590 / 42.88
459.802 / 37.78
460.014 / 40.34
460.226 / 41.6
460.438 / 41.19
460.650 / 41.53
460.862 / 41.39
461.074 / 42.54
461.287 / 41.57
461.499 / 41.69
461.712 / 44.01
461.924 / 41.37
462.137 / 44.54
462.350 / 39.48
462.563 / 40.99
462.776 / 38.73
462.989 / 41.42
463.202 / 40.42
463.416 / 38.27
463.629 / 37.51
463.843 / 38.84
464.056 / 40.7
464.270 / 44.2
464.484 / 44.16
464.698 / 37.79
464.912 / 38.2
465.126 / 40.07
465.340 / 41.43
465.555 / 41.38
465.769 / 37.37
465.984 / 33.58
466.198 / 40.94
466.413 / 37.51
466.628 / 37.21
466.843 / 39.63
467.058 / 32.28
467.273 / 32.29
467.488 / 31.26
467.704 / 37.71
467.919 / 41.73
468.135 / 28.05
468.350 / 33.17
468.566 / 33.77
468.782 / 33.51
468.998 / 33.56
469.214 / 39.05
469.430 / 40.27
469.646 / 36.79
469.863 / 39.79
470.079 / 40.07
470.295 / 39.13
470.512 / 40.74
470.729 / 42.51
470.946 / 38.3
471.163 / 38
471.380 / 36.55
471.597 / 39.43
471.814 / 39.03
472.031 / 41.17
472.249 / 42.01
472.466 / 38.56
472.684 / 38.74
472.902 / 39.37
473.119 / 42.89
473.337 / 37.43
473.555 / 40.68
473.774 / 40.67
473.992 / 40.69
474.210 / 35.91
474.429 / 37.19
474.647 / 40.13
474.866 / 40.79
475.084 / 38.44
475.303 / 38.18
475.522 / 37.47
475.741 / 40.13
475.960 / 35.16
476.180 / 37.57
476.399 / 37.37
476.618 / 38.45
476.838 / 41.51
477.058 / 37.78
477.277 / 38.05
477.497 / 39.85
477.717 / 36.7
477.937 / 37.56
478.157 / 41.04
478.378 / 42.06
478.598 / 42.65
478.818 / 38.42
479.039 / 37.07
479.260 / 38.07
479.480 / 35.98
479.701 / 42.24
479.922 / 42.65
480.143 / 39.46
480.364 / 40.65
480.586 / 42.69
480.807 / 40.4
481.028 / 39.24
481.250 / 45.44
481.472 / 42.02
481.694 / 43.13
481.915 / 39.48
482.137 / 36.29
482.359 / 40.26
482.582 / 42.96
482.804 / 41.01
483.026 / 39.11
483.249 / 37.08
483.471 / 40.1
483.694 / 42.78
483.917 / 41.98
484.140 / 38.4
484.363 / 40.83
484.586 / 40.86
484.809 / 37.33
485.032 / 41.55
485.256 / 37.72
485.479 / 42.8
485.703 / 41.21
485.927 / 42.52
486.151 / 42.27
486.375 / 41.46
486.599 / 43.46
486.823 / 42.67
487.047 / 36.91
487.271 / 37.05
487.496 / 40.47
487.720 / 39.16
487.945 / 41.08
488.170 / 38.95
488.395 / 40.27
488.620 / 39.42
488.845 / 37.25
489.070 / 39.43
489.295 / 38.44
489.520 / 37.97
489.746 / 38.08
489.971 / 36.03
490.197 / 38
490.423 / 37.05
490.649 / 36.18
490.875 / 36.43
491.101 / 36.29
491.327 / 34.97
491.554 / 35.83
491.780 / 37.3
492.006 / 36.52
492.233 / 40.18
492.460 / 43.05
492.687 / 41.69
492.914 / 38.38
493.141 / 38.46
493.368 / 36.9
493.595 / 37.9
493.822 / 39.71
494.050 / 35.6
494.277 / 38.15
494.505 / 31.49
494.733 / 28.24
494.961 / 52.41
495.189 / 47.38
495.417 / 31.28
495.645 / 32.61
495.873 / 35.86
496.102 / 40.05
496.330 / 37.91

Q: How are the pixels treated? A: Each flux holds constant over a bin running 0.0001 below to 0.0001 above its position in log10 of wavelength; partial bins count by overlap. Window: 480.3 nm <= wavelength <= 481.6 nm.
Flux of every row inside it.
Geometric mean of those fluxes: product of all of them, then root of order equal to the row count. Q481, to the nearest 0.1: 41.7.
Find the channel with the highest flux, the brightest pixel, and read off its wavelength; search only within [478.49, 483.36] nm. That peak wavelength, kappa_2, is 481.250 nm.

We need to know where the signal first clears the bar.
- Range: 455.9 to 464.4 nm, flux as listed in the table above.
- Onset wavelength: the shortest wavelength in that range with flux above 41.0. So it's 456.216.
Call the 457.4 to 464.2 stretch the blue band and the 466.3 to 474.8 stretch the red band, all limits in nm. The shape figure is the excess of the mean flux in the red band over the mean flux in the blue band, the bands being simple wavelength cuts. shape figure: -3.4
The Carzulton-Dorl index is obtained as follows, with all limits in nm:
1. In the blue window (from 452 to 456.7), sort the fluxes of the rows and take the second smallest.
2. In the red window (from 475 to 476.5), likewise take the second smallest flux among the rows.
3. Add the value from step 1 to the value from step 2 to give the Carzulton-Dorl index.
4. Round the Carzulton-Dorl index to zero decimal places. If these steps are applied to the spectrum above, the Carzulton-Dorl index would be 61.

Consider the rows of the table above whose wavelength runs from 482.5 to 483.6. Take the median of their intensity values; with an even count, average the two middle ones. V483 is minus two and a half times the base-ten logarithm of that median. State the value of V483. -4.01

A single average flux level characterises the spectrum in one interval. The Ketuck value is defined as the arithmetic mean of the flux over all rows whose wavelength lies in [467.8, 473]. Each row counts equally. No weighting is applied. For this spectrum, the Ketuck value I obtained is 38.1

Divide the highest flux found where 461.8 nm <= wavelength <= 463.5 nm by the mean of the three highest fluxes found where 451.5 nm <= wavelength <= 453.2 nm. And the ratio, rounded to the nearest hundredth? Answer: 1.44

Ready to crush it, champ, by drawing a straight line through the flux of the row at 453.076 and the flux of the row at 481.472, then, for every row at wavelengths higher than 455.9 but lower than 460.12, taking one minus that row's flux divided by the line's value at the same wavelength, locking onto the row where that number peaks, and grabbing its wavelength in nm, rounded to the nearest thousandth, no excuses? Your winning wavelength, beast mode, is 459.802 nm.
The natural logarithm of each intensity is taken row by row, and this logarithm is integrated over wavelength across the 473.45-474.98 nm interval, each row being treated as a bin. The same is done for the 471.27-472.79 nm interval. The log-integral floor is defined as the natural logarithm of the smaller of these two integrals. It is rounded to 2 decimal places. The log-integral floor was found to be 1.72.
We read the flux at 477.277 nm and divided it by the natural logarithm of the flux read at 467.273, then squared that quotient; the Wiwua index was 120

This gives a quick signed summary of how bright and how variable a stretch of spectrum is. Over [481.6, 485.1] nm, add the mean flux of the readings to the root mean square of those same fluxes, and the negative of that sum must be -80.4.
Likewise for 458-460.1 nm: -83.7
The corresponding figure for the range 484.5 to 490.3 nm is -79.5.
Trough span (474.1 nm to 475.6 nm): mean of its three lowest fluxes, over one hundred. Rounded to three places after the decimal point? 0.369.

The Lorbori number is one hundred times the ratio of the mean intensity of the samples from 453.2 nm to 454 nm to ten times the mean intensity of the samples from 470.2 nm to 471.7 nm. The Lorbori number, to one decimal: 8.1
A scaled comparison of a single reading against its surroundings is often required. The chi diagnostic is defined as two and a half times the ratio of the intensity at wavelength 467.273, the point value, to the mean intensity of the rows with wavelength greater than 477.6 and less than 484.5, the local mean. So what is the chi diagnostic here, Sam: 2.01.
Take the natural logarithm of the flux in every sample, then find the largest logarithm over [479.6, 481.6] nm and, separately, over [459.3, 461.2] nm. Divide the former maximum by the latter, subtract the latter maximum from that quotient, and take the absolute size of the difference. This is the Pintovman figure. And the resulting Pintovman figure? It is 2.74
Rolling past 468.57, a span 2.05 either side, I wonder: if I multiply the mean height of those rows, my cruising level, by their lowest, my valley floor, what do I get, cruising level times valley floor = 1019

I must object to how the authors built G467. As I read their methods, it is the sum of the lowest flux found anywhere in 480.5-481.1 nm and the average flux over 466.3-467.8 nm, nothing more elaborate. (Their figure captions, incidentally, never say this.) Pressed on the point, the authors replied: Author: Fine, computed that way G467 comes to 75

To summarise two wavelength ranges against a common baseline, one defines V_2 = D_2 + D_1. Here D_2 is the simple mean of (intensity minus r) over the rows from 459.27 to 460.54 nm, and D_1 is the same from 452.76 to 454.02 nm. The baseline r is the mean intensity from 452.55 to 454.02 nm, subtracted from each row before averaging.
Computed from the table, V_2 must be 12.6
